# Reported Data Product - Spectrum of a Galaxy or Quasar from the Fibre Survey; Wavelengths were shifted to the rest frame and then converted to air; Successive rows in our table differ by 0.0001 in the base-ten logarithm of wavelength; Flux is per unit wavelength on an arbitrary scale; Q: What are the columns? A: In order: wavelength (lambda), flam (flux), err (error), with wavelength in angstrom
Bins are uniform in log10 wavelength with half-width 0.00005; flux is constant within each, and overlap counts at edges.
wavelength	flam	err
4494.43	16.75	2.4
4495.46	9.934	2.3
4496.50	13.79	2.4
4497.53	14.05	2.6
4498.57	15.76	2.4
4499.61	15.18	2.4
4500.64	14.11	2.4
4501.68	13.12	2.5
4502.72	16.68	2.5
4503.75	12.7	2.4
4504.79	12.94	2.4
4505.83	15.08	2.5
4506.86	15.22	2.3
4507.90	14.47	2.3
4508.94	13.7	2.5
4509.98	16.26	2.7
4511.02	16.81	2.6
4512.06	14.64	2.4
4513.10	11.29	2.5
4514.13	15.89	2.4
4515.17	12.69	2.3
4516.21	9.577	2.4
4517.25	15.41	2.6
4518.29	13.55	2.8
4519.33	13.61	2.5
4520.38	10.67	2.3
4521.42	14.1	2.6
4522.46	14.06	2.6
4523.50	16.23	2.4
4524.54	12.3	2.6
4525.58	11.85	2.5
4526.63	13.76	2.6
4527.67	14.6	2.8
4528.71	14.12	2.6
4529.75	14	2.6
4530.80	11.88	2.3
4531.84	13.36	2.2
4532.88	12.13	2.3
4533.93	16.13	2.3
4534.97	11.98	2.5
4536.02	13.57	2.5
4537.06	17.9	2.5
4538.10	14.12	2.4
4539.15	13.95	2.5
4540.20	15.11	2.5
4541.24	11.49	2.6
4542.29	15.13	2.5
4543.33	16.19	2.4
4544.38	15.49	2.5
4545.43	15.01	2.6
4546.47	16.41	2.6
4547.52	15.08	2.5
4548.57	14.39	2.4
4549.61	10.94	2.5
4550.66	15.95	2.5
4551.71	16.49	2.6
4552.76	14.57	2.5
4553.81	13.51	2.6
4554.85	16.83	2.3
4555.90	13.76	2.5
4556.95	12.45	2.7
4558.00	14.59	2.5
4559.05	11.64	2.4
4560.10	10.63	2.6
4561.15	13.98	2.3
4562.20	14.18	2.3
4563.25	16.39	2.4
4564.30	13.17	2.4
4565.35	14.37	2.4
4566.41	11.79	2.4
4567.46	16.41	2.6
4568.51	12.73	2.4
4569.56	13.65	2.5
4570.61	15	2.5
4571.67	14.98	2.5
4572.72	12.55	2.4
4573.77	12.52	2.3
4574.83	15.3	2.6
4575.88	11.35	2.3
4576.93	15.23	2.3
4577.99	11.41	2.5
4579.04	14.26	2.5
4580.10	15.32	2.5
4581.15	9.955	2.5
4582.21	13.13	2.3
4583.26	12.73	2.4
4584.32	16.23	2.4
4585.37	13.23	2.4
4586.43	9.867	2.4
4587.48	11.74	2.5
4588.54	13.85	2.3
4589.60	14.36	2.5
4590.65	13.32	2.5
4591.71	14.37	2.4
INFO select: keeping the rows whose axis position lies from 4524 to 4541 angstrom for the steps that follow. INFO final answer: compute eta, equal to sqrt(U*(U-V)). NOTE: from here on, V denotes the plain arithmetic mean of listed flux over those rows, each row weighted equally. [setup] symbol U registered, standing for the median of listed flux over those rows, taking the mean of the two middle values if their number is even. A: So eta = 0.9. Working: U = 13.9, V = 13.8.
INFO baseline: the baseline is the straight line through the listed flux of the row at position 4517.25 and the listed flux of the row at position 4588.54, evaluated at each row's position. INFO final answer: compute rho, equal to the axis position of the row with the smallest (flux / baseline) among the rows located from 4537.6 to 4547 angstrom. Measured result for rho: 4541.24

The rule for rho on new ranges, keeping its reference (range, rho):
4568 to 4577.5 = 4575.88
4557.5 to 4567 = 4560.10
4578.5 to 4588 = 4586.43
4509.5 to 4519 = 4516.21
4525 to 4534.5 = 4525.58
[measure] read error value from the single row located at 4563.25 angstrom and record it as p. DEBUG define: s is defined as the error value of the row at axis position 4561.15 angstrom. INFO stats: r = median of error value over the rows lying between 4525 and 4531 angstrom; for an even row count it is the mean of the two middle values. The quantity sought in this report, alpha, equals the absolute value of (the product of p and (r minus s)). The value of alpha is 0.72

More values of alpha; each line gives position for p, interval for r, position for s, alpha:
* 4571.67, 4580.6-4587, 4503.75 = 0.00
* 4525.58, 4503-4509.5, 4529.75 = 0.50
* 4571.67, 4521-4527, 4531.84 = 1.00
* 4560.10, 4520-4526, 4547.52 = 0.13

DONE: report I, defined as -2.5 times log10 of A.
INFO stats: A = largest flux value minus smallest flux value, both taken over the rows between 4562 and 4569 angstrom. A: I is -1.7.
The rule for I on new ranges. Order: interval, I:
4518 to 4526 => -1.9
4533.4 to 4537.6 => -1.9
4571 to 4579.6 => -1.5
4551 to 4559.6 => -1.8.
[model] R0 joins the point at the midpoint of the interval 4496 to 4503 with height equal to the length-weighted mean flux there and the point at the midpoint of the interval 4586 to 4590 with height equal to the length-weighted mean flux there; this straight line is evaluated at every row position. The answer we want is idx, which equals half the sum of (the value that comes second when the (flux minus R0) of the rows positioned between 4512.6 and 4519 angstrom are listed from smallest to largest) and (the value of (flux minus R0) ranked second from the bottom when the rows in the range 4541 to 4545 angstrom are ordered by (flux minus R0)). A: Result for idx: -0.7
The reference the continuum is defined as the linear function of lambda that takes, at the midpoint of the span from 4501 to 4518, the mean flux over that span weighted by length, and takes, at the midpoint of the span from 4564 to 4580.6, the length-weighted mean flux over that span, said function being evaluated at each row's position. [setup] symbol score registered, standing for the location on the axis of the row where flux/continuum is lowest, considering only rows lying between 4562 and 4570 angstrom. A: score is 4566.41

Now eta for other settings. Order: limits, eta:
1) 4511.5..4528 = 2.0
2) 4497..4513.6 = 0.9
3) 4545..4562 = 2.2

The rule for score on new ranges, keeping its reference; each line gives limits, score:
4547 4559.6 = 4549.61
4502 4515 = 4513.10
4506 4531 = 4516.21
